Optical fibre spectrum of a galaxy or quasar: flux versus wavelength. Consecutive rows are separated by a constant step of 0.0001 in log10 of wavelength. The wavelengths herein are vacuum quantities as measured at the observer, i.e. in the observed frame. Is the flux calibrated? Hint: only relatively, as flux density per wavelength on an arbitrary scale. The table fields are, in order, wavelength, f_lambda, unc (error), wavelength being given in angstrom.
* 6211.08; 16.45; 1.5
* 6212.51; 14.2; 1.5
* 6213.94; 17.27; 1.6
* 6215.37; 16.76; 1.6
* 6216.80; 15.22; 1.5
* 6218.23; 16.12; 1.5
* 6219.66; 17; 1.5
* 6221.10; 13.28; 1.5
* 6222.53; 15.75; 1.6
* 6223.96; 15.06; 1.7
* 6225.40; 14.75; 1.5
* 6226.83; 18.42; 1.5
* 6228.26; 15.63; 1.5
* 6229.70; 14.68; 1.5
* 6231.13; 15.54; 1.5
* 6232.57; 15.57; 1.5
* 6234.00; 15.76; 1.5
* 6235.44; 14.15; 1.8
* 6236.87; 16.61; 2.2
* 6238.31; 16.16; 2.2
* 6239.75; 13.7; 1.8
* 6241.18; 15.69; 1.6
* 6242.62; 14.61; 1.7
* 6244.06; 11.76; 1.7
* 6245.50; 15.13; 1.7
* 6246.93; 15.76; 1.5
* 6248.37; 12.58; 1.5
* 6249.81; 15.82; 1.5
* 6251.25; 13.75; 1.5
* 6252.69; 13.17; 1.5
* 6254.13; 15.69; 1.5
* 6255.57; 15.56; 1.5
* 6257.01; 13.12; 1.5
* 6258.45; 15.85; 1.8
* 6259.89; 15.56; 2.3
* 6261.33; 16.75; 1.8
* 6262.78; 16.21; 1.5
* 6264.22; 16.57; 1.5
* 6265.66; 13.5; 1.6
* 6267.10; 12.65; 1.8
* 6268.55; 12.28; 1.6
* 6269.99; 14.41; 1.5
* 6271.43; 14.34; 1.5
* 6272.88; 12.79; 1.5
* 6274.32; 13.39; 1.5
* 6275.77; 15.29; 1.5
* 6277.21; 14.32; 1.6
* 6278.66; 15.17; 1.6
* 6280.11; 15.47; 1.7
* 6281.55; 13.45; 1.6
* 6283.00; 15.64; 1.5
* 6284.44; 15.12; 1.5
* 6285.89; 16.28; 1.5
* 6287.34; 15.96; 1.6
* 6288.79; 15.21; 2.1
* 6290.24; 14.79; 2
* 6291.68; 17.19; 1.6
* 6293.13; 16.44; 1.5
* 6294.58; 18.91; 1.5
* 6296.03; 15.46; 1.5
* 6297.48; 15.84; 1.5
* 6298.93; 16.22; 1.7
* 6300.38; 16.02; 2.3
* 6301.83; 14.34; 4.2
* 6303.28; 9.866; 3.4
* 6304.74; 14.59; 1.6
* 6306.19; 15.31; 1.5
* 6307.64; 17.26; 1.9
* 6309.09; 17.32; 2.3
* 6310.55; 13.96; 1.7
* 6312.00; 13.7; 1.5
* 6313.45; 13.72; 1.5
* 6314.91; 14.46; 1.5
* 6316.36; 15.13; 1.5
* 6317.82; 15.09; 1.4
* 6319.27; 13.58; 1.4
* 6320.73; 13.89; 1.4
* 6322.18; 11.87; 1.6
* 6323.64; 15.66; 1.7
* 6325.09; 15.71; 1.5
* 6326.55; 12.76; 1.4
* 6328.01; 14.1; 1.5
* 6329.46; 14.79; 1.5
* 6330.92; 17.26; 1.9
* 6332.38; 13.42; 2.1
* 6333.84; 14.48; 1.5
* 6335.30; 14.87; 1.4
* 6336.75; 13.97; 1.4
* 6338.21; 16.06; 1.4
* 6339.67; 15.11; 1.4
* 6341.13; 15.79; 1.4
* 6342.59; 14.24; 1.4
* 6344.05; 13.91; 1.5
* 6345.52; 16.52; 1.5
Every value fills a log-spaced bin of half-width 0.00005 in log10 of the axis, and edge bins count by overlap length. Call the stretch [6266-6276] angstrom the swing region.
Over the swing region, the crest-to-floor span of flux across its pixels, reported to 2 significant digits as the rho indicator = 3.0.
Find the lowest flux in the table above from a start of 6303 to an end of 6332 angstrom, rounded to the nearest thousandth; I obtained 9.866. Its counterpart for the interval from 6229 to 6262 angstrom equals 11.760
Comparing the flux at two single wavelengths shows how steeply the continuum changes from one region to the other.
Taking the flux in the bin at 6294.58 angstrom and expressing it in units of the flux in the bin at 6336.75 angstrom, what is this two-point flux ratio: 1.35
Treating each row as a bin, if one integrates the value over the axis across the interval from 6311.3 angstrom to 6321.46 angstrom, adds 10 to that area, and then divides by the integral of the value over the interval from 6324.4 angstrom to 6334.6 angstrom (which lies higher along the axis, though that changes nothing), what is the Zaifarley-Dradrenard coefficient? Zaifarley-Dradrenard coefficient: 1.04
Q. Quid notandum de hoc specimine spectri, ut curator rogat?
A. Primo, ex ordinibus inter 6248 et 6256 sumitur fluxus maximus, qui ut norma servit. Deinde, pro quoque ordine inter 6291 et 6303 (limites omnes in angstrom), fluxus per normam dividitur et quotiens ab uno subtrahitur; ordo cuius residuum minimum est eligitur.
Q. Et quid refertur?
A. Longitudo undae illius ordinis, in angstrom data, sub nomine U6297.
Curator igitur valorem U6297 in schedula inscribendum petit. 6294.58 angstrom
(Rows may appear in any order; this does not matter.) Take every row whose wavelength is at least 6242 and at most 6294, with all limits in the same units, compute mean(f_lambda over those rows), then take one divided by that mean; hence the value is 0.0677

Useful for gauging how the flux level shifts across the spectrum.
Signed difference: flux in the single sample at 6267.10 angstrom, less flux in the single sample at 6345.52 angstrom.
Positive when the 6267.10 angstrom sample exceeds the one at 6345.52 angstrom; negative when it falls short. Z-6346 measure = -3.9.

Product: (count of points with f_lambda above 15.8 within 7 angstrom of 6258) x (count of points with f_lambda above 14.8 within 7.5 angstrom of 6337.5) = 20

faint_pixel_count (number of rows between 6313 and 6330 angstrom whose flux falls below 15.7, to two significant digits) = 11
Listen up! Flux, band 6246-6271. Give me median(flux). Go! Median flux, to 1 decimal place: 15.6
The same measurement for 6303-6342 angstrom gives 14.6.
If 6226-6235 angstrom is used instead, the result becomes 15.6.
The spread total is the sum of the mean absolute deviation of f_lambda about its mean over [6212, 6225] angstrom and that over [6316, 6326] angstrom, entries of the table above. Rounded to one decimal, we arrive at 2.2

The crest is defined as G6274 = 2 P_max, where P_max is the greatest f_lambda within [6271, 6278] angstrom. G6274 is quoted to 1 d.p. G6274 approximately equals 30.6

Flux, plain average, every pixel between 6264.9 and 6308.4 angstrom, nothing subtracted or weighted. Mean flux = 14.9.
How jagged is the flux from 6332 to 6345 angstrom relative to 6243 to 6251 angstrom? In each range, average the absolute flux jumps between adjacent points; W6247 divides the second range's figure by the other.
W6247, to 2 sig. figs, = 0.38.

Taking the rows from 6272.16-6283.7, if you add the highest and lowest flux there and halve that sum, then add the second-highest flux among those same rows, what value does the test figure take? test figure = 29.7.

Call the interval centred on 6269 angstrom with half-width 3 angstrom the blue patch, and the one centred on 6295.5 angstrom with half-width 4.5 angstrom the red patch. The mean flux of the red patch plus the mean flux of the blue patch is 30.1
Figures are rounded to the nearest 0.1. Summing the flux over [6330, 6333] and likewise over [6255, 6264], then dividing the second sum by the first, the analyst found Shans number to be 3.0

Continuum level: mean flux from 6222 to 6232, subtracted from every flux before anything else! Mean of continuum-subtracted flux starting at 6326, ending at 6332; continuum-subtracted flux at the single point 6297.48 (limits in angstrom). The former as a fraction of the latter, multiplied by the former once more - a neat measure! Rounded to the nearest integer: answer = 6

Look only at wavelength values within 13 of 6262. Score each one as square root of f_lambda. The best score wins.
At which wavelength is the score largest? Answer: 6261.33 angstrom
